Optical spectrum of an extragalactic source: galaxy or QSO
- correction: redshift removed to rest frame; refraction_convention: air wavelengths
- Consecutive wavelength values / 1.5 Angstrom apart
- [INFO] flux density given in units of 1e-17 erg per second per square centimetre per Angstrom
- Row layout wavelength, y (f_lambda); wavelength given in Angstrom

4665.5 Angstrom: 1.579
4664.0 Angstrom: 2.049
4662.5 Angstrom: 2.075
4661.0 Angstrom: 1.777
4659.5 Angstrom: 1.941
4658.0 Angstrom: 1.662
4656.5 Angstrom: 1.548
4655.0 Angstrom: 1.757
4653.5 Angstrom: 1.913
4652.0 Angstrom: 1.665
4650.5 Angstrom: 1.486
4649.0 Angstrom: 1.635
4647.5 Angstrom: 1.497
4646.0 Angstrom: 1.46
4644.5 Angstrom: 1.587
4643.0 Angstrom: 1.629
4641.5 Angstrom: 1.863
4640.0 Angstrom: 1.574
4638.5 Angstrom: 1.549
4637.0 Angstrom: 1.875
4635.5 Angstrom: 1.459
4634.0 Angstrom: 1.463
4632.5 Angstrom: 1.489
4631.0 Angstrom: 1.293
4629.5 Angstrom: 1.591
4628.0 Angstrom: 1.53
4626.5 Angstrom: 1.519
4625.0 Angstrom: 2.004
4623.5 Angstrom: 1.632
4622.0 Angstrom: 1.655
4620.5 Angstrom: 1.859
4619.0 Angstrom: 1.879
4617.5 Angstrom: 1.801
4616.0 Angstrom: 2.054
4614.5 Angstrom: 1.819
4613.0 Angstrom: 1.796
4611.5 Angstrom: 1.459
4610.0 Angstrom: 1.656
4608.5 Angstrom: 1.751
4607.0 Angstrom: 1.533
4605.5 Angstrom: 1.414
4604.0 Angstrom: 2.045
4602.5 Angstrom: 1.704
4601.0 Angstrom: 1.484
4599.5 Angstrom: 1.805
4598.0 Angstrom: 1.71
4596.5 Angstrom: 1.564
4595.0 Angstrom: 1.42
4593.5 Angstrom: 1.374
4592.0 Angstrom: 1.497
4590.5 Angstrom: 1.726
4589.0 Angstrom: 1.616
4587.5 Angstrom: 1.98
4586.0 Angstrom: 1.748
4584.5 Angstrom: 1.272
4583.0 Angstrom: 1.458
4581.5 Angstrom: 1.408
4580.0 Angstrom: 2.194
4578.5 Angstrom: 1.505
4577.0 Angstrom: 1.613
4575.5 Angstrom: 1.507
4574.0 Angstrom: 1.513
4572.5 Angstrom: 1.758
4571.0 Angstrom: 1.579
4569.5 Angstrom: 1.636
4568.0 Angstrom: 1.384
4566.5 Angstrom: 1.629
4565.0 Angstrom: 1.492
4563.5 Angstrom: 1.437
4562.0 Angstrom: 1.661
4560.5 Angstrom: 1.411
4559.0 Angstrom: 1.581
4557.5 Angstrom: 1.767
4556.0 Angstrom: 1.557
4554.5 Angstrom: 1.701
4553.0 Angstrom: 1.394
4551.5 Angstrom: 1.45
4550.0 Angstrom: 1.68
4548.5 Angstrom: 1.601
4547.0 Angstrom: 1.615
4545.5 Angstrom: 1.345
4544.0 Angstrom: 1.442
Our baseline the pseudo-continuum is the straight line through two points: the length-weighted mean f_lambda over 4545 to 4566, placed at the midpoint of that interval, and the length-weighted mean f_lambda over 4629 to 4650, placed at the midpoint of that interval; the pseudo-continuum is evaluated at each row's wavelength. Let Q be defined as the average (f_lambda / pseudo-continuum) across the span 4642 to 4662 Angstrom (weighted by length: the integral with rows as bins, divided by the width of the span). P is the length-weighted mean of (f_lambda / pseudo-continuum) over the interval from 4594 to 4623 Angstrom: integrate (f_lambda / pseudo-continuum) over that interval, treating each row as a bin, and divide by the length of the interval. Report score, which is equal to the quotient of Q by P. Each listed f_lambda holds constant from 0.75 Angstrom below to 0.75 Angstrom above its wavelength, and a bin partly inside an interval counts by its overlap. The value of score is 0.97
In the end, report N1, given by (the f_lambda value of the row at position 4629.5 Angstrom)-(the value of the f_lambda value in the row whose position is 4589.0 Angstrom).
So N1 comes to 0.0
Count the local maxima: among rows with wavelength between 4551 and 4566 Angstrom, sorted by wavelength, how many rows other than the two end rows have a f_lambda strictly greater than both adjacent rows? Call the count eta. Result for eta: 3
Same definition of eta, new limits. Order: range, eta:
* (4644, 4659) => 2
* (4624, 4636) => 2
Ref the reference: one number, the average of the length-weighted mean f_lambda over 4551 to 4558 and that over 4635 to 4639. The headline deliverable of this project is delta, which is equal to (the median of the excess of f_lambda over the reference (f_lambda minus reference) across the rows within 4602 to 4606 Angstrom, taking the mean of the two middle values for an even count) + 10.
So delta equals 10.1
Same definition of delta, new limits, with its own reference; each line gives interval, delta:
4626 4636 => 9.9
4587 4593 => 10.1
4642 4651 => 9.9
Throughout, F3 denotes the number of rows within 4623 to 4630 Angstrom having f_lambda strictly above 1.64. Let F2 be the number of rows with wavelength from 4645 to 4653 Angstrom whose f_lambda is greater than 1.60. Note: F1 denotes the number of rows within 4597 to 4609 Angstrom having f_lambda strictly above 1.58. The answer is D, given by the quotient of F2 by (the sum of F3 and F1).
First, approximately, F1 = 5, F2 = 2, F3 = 1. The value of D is 0.3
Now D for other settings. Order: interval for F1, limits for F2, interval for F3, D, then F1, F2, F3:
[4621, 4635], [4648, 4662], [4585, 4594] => 1.0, 4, 7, 3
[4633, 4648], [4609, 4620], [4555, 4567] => 1.0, 4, 6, 2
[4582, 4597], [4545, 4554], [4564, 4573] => 0.6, 4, 3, 1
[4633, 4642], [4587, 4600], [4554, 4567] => 1.0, 2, 5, 3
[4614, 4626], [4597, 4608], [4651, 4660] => 0.3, 8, 4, 5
